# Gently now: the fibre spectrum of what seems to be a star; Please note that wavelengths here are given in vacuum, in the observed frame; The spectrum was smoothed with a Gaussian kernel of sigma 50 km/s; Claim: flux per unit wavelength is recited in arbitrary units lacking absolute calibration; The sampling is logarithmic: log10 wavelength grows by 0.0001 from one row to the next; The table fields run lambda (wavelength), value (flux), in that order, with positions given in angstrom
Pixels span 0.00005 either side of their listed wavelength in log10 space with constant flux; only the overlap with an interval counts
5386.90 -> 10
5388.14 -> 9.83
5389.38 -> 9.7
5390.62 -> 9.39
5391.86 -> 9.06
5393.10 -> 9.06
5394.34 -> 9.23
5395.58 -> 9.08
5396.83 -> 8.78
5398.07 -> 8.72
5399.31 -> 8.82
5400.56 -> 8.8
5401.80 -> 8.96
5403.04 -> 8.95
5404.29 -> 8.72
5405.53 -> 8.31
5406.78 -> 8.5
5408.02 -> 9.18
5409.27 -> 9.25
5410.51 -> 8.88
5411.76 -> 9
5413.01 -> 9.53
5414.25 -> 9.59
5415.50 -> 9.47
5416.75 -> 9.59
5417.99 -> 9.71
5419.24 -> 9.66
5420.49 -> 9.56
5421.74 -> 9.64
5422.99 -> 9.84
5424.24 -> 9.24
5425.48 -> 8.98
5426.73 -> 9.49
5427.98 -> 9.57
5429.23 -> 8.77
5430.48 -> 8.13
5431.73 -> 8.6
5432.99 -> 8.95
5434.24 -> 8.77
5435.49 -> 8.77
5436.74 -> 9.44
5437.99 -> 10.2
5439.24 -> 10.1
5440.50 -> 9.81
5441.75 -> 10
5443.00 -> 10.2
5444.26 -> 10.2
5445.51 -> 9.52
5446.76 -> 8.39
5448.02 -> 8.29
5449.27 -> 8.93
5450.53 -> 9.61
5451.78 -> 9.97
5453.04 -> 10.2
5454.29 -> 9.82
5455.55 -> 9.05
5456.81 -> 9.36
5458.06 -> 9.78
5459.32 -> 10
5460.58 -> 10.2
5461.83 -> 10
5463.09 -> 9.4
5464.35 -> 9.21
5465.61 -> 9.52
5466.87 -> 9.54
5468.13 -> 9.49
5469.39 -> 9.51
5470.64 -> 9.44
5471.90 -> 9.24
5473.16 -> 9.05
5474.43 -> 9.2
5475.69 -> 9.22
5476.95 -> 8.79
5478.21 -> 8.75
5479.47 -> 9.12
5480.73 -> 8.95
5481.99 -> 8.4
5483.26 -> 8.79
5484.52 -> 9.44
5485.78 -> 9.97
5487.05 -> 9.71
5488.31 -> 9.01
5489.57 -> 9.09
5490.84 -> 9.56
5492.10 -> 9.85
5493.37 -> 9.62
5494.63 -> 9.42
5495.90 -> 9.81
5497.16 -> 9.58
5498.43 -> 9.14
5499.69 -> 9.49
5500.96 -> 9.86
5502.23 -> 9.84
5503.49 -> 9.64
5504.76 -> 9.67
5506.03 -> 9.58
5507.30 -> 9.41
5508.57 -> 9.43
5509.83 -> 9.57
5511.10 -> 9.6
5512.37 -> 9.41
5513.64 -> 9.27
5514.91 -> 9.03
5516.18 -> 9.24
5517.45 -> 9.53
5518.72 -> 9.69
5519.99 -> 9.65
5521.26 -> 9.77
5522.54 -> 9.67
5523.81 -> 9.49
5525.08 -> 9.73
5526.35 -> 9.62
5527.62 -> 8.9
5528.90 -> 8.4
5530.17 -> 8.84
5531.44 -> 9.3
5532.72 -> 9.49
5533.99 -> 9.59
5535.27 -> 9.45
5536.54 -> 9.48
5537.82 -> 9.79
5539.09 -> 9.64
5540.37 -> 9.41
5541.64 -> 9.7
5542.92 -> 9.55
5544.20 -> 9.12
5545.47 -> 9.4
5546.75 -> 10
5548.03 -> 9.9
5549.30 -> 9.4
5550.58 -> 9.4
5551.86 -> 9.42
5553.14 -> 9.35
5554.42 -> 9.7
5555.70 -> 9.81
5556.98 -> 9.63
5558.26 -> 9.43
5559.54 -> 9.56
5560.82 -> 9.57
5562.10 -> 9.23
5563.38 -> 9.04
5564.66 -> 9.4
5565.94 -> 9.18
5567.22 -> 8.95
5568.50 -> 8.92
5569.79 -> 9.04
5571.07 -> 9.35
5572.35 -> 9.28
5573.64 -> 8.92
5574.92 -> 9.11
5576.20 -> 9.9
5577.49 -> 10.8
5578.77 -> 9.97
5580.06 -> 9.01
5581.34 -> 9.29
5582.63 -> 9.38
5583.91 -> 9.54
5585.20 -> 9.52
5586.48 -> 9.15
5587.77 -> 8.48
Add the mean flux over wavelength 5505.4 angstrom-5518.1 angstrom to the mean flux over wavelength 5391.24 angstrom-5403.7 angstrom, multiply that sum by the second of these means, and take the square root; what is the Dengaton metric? 12.8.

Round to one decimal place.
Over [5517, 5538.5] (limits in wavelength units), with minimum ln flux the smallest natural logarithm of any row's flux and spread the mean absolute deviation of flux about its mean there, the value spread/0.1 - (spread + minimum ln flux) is 0.3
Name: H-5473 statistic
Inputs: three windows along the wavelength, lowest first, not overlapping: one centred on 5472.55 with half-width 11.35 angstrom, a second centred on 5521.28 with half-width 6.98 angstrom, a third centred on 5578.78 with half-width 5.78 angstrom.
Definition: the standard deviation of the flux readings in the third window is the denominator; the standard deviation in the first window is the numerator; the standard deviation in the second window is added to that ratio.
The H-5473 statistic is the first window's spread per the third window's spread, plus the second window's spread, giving 0.93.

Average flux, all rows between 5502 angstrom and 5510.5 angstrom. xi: 9.59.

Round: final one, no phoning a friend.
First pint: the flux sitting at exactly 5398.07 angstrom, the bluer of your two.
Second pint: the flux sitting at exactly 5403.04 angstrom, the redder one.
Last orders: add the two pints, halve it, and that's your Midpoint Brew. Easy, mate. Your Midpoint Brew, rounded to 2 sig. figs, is 8.8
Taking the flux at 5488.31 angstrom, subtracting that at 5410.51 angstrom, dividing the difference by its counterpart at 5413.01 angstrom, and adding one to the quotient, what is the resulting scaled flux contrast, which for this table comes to 1.01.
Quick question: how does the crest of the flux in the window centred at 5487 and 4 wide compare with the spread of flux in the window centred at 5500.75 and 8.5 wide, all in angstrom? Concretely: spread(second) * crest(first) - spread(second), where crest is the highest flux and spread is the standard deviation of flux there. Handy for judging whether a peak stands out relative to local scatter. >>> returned 2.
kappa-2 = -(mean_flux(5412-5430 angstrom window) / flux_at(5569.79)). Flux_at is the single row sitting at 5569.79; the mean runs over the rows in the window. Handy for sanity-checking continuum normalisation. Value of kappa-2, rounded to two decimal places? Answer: -1.05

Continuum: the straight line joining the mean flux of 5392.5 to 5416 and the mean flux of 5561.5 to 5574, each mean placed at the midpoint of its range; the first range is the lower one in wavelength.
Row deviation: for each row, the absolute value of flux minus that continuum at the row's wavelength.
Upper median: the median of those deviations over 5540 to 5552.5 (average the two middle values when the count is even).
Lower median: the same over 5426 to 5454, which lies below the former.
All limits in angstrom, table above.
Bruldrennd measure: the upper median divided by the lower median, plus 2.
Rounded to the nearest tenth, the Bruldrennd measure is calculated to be 2.5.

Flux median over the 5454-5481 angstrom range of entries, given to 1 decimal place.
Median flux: 9.4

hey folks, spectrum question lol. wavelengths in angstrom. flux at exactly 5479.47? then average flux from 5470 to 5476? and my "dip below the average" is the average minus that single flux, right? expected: 0.11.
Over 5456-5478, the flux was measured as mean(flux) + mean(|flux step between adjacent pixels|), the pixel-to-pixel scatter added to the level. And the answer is 9.7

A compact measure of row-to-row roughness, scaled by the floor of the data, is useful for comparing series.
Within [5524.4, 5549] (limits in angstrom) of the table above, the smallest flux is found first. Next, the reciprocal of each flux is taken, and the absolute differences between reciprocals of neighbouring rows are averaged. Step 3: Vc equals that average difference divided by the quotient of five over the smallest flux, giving 0.0057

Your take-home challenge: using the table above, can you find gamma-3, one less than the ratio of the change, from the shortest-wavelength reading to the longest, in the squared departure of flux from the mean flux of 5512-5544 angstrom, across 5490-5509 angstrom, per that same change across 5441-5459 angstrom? -0.91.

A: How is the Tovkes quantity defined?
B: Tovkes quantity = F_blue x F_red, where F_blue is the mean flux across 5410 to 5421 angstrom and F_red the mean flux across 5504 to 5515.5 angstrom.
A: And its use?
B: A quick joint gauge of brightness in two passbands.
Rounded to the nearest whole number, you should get 89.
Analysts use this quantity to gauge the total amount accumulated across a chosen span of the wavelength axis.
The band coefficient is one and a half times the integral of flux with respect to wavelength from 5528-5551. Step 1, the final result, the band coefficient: 325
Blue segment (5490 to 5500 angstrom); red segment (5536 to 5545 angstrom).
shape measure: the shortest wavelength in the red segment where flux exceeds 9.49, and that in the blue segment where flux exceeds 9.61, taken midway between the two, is 5515.0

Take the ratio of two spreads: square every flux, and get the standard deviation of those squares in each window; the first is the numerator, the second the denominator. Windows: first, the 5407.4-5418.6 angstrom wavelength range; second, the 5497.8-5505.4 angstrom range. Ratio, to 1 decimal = 1.1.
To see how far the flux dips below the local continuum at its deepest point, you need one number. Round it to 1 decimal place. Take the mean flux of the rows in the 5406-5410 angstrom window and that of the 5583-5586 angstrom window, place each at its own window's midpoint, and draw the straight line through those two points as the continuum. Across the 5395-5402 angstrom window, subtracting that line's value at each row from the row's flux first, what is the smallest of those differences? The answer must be -0.2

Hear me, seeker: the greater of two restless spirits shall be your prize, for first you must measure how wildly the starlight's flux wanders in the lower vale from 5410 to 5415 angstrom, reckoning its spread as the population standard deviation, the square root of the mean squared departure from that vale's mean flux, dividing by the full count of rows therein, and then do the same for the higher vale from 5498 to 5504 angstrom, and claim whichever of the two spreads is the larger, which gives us 0.314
